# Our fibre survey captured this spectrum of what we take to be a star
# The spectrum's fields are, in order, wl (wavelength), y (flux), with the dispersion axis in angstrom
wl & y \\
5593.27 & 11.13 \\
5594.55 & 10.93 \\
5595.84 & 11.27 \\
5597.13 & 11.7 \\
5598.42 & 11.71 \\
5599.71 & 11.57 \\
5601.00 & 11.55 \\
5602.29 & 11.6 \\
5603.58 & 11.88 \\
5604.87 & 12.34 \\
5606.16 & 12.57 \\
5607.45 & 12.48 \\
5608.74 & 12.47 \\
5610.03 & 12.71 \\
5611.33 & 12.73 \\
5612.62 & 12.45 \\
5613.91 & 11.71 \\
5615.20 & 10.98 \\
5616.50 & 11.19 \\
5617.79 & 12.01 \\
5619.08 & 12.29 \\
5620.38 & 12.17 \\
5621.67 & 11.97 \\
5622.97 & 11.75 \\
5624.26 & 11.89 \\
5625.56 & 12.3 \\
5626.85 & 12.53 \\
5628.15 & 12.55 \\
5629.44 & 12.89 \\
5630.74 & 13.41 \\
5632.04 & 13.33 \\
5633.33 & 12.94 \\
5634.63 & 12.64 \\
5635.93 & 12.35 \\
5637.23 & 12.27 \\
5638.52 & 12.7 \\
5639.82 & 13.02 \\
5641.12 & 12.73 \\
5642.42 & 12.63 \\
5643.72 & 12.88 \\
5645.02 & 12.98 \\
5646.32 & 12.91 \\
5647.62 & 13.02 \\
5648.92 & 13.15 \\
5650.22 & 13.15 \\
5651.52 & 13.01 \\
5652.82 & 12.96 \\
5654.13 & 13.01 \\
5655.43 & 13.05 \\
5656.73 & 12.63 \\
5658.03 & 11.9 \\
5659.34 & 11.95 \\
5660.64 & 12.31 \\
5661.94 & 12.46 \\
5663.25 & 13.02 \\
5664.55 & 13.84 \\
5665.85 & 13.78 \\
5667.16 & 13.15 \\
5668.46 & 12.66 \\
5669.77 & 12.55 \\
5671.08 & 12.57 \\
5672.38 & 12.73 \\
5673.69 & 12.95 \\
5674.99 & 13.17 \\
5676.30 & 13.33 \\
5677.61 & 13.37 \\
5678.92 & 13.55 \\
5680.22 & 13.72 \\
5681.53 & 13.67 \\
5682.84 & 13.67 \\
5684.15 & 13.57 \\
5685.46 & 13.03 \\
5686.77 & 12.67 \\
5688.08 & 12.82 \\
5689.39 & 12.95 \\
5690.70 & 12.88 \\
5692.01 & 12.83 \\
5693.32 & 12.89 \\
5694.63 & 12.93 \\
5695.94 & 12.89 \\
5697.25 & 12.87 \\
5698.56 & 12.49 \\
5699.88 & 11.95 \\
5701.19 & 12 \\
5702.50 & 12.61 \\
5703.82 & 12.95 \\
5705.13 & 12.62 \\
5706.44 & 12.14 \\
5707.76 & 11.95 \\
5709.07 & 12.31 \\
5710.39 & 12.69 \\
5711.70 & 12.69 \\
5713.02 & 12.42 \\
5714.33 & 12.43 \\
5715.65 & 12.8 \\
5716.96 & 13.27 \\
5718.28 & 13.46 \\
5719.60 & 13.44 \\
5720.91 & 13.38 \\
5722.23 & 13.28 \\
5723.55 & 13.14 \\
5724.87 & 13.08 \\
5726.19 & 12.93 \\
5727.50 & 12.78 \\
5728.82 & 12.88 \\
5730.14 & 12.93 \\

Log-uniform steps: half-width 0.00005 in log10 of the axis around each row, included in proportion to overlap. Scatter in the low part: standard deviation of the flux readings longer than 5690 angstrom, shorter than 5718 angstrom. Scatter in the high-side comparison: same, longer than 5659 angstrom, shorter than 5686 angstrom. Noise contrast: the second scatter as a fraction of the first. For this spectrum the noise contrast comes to 1.48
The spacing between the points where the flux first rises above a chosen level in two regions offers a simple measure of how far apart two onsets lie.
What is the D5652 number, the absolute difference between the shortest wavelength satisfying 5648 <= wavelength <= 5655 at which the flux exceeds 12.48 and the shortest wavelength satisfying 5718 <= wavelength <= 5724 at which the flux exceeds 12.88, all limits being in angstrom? 69.4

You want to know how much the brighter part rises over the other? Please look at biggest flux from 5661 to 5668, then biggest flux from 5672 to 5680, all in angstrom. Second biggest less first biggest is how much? -0.29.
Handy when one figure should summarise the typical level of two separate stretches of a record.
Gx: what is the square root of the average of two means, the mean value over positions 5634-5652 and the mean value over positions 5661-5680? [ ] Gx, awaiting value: 3.60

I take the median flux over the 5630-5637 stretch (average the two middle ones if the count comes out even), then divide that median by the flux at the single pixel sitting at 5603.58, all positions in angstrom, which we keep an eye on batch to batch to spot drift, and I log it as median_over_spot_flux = 1.09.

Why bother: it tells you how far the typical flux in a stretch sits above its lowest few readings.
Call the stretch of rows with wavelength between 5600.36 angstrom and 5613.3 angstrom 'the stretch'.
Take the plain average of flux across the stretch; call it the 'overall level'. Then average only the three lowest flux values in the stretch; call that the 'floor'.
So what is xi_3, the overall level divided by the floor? 1.05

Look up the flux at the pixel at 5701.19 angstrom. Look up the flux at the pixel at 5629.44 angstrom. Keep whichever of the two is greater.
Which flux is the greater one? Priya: 12.9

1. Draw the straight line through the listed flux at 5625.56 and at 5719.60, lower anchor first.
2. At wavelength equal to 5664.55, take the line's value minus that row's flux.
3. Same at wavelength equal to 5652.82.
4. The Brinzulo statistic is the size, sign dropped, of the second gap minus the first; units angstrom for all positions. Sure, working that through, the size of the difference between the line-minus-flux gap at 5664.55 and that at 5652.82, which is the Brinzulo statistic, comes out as 0.7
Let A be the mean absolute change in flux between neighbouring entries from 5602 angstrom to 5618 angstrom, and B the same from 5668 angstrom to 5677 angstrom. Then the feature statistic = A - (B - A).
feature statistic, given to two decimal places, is 0.54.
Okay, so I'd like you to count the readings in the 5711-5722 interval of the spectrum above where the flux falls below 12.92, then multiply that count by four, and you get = 16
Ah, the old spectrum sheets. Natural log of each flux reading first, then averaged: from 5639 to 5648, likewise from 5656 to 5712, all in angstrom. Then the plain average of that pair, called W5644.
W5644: 2.553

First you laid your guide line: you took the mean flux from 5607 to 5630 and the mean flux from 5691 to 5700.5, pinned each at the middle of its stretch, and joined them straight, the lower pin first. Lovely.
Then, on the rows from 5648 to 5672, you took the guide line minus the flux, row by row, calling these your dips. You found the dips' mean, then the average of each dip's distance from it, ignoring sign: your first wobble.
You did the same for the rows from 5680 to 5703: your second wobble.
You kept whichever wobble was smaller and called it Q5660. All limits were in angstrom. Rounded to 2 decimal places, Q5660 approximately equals 0.38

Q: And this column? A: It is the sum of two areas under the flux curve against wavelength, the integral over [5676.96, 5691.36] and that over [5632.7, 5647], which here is 373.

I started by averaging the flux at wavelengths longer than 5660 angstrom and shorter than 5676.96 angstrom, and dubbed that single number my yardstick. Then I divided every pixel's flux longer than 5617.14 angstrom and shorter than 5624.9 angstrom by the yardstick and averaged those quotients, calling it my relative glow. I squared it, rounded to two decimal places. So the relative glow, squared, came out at 0.86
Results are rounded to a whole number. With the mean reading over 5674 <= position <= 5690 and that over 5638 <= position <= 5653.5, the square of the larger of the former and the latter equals 177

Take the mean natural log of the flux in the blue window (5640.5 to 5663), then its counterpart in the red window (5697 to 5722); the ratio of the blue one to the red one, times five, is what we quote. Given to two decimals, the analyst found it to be 5.01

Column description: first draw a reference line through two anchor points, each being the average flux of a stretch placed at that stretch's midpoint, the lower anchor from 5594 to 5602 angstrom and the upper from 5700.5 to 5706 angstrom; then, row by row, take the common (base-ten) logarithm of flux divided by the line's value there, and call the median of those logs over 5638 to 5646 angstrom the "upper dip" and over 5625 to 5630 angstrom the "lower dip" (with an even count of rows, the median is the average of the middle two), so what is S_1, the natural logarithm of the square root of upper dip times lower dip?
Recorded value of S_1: -3.52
